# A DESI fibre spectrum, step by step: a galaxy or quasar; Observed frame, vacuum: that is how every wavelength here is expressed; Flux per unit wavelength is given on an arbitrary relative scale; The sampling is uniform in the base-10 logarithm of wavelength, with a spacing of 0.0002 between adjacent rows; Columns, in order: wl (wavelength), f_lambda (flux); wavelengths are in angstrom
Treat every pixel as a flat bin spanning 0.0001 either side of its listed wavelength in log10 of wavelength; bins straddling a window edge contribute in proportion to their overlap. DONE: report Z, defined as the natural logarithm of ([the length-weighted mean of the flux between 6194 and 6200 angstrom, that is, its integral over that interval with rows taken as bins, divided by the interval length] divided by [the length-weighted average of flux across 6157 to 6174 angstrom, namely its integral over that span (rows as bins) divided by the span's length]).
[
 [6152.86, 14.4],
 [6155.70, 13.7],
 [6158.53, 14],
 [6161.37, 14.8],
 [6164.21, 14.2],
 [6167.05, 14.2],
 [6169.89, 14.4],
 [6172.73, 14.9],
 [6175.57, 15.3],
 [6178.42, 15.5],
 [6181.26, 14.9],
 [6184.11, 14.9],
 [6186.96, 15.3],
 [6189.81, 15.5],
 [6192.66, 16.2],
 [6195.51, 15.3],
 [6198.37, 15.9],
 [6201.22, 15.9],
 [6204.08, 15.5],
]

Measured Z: 0.08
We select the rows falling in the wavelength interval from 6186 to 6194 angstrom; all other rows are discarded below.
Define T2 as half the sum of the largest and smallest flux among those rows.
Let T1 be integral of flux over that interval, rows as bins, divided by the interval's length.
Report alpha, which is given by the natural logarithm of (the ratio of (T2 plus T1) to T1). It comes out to 0.695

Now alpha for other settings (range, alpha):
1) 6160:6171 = 0.697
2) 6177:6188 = 0.695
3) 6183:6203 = 0.692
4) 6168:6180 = 0.692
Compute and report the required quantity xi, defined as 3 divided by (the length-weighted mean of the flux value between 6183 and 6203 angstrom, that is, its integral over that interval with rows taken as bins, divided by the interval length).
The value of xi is 0.193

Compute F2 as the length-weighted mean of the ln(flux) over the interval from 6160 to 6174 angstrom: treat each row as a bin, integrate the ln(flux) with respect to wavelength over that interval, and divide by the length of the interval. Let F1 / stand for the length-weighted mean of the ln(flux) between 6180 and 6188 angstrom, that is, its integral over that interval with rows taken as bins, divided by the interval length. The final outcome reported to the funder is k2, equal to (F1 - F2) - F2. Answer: -2.64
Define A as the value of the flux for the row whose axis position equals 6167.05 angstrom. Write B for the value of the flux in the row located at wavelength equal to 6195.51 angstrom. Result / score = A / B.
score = 0.93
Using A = 14.2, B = 15.3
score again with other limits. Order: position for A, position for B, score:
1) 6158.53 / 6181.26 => 0.94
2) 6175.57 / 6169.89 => 1.06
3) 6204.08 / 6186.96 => 1.01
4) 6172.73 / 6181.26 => 1.00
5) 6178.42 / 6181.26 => 1.04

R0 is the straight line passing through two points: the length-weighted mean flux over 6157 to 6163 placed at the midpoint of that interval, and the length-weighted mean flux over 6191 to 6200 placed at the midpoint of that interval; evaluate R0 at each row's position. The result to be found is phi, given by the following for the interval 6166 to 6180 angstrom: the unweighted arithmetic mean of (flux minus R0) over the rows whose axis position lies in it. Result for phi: -0.03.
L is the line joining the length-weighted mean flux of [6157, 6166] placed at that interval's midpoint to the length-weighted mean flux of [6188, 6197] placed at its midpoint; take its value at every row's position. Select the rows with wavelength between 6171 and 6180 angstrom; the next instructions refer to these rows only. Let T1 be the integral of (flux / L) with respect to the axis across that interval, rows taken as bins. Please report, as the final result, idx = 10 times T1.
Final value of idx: 91.7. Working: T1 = 9.17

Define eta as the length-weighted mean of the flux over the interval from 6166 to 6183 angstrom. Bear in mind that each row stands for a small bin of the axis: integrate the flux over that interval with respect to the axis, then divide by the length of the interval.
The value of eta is 14.9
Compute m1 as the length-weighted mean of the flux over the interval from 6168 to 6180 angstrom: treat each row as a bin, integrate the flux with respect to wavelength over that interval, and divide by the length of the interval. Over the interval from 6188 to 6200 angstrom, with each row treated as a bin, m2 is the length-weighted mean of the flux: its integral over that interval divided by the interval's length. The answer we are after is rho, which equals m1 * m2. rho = 236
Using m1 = 15.0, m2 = 15.7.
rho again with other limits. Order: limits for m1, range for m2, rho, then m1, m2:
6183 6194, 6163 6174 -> 223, 15.5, 14.4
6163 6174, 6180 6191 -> 218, 14.4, 15.1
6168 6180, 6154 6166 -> 213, 15.0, 14.2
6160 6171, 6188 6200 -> 226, 14.4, 15.7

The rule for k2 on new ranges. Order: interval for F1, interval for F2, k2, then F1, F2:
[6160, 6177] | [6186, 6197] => -2.81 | 2.68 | 2.75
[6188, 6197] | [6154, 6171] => -2.56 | 2.75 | 2.65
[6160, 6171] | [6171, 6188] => -2.77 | 2.67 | 2.72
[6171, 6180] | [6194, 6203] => -2.78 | 2.72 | 2.75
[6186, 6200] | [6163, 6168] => -2.55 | 2.75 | 2.65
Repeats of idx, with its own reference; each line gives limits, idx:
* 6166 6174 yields 79.1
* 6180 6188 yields 78.6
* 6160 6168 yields 79.9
